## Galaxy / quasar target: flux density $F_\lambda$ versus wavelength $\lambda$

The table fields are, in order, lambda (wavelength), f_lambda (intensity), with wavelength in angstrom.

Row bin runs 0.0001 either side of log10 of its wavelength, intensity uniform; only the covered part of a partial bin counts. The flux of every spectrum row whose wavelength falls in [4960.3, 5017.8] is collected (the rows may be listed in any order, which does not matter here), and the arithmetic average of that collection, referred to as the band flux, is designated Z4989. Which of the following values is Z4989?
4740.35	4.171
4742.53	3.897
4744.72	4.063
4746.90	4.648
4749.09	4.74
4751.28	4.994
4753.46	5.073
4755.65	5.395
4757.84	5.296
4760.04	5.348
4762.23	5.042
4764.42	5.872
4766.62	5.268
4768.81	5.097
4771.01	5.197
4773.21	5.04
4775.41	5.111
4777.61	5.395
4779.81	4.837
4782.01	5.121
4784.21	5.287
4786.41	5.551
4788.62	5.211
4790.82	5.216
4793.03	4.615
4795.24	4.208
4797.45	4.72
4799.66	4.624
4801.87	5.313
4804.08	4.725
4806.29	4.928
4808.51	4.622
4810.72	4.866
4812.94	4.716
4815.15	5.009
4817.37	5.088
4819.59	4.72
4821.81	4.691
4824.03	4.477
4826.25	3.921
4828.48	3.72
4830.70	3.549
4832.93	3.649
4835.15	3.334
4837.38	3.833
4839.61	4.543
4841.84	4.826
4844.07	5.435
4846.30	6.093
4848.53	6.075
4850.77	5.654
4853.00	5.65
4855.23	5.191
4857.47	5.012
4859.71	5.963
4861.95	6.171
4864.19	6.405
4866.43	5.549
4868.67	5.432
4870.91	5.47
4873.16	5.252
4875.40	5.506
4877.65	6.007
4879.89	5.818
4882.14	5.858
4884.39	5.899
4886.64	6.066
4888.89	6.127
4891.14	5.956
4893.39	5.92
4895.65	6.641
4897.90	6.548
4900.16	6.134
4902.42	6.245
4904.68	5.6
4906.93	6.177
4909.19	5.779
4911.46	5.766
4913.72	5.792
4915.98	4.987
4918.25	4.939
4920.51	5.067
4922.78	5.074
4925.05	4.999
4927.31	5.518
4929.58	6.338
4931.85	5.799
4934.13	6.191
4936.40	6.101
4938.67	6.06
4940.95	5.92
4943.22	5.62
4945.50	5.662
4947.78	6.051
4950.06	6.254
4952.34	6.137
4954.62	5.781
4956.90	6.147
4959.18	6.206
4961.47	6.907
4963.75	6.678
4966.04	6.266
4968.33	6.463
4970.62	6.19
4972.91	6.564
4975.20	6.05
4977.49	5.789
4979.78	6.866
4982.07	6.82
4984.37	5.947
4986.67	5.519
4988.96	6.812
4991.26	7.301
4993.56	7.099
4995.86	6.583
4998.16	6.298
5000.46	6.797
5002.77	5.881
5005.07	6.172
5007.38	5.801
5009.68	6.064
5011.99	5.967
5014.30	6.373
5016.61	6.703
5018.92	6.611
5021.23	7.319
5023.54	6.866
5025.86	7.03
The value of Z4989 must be 6.4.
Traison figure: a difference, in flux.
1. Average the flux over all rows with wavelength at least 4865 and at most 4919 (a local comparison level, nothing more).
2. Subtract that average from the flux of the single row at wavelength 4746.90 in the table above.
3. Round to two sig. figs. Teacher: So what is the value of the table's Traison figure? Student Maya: -1.2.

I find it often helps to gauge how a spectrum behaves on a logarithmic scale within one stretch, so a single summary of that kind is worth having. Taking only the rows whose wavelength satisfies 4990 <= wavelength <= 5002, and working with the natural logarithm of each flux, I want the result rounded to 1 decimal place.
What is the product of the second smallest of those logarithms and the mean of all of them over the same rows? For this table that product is 3.6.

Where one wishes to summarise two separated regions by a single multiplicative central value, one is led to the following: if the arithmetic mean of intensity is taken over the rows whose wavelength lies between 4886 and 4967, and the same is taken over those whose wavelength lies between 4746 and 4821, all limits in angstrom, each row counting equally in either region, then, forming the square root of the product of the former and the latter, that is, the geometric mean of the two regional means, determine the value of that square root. 5.46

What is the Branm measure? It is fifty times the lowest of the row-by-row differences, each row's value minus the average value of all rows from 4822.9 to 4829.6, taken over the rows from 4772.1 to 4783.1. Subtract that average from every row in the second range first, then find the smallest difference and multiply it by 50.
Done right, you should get 40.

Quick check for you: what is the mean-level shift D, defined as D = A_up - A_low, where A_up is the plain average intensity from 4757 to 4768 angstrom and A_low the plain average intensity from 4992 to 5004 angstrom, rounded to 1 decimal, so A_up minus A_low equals -1.2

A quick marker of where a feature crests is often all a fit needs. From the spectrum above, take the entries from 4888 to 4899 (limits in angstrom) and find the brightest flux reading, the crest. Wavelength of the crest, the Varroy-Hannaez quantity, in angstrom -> 4895.65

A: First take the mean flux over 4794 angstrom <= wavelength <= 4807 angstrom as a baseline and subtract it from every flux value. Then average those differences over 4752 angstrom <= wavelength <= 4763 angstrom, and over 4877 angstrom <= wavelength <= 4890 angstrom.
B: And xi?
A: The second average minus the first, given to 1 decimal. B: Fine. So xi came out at 0.7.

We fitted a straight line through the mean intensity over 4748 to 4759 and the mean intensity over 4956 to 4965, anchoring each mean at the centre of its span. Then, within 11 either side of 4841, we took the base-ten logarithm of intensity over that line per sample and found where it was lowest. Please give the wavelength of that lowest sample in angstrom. 4835.15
